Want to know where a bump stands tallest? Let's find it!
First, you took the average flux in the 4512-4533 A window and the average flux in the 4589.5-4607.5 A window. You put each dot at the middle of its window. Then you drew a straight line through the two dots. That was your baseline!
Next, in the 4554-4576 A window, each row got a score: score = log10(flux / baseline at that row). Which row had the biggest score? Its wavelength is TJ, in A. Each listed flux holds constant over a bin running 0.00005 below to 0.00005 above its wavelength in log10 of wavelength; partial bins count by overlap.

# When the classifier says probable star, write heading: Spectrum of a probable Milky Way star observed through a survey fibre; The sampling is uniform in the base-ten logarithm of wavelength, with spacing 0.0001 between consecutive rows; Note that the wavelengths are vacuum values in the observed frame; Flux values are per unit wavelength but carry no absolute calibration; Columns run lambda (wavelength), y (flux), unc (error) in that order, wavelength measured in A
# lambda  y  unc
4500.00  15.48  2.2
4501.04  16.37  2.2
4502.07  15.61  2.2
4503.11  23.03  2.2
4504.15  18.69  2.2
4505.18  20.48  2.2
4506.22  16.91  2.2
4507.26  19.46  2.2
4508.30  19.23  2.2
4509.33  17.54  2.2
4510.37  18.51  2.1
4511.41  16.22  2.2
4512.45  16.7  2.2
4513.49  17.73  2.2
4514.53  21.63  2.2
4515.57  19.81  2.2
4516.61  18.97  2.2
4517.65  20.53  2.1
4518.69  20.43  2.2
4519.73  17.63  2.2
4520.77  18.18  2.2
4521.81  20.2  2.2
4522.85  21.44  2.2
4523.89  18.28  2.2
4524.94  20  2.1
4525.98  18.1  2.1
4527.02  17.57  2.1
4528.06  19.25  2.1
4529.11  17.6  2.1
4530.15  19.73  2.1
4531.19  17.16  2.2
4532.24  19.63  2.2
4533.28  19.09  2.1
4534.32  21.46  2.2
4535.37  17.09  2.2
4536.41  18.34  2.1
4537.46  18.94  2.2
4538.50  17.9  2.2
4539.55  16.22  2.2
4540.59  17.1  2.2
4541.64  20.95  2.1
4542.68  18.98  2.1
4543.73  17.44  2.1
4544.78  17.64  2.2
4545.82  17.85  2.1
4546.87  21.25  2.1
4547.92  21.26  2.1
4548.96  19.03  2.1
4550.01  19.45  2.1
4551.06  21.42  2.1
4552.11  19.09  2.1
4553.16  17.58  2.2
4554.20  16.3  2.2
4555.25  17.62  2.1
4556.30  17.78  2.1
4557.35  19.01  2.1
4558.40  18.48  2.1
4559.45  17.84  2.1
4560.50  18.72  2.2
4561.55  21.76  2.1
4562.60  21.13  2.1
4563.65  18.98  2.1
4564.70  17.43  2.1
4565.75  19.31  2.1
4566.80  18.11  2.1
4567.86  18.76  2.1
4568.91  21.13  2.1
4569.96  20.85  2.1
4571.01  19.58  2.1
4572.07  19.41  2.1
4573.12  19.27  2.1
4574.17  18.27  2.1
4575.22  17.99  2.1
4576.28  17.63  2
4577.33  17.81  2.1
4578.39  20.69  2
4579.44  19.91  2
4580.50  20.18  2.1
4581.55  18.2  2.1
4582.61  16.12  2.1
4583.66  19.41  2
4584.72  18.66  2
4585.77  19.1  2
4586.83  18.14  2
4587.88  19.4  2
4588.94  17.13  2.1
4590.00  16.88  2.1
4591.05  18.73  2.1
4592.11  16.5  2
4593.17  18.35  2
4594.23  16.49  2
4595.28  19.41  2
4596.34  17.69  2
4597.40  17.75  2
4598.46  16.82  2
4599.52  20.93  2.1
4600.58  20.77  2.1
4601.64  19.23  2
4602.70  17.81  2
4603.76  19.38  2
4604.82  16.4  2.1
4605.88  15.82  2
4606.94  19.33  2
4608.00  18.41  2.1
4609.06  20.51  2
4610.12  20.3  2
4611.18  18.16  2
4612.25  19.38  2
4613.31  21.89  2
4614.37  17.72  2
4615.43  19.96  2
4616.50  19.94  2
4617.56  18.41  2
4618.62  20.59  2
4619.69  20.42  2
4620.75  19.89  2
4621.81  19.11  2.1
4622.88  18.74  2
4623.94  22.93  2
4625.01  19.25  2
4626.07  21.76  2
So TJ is 4561.55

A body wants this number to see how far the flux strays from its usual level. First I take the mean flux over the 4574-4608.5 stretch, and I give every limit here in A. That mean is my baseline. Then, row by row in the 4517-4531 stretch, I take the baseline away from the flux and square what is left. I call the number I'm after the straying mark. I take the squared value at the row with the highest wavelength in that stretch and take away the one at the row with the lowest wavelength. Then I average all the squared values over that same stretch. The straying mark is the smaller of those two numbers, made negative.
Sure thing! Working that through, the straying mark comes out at 2.9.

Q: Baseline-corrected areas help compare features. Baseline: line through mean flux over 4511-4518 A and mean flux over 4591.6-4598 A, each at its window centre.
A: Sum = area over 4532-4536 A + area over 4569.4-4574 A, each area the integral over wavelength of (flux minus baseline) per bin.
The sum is 10.7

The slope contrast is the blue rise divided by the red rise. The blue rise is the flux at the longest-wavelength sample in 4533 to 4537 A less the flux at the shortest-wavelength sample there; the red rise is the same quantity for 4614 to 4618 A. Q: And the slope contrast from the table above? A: -1.1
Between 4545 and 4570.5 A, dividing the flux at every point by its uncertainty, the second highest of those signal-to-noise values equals 10.20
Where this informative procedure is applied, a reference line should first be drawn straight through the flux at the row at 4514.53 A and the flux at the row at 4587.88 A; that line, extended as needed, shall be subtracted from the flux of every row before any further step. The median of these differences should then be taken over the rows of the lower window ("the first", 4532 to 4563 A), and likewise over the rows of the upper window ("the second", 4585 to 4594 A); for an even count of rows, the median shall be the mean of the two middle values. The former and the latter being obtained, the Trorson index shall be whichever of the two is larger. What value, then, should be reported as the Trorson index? -1.1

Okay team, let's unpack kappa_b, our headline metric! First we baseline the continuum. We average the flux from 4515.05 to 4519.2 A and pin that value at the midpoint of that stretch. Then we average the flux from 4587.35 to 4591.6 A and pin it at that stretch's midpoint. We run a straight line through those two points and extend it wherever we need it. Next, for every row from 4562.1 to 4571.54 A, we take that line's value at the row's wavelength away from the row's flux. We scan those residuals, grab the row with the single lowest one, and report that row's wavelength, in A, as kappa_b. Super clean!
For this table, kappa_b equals 4564.70 A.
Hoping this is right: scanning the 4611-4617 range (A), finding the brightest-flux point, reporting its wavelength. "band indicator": 4613.31 A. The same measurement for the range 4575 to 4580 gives 4578.39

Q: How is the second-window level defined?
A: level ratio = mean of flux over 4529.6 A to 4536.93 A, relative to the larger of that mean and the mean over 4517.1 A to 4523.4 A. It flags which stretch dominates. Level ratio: 0.96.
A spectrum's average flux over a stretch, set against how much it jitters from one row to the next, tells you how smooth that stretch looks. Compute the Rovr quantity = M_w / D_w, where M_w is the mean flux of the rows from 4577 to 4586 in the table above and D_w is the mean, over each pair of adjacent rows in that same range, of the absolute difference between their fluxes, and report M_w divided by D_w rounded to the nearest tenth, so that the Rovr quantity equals 12.1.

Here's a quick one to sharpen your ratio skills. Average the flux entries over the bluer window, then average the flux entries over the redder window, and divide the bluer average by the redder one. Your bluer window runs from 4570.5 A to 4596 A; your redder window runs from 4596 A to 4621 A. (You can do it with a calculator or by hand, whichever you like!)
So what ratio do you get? 0.97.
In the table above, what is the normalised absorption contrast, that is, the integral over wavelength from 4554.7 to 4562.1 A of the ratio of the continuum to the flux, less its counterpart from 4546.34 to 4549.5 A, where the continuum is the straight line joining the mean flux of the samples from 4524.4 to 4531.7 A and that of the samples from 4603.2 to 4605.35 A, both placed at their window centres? 4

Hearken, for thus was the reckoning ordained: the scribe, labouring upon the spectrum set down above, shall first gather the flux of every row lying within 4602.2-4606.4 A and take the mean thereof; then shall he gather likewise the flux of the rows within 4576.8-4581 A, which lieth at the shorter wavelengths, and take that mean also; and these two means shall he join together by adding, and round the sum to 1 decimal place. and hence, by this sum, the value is 37.0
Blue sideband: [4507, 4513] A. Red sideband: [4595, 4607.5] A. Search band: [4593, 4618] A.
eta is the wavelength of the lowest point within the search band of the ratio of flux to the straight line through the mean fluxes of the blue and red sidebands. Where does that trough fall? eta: 4605.88 A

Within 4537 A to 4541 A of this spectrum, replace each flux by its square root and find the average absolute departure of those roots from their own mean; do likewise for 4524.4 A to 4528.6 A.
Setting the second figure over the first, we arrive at 1.0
